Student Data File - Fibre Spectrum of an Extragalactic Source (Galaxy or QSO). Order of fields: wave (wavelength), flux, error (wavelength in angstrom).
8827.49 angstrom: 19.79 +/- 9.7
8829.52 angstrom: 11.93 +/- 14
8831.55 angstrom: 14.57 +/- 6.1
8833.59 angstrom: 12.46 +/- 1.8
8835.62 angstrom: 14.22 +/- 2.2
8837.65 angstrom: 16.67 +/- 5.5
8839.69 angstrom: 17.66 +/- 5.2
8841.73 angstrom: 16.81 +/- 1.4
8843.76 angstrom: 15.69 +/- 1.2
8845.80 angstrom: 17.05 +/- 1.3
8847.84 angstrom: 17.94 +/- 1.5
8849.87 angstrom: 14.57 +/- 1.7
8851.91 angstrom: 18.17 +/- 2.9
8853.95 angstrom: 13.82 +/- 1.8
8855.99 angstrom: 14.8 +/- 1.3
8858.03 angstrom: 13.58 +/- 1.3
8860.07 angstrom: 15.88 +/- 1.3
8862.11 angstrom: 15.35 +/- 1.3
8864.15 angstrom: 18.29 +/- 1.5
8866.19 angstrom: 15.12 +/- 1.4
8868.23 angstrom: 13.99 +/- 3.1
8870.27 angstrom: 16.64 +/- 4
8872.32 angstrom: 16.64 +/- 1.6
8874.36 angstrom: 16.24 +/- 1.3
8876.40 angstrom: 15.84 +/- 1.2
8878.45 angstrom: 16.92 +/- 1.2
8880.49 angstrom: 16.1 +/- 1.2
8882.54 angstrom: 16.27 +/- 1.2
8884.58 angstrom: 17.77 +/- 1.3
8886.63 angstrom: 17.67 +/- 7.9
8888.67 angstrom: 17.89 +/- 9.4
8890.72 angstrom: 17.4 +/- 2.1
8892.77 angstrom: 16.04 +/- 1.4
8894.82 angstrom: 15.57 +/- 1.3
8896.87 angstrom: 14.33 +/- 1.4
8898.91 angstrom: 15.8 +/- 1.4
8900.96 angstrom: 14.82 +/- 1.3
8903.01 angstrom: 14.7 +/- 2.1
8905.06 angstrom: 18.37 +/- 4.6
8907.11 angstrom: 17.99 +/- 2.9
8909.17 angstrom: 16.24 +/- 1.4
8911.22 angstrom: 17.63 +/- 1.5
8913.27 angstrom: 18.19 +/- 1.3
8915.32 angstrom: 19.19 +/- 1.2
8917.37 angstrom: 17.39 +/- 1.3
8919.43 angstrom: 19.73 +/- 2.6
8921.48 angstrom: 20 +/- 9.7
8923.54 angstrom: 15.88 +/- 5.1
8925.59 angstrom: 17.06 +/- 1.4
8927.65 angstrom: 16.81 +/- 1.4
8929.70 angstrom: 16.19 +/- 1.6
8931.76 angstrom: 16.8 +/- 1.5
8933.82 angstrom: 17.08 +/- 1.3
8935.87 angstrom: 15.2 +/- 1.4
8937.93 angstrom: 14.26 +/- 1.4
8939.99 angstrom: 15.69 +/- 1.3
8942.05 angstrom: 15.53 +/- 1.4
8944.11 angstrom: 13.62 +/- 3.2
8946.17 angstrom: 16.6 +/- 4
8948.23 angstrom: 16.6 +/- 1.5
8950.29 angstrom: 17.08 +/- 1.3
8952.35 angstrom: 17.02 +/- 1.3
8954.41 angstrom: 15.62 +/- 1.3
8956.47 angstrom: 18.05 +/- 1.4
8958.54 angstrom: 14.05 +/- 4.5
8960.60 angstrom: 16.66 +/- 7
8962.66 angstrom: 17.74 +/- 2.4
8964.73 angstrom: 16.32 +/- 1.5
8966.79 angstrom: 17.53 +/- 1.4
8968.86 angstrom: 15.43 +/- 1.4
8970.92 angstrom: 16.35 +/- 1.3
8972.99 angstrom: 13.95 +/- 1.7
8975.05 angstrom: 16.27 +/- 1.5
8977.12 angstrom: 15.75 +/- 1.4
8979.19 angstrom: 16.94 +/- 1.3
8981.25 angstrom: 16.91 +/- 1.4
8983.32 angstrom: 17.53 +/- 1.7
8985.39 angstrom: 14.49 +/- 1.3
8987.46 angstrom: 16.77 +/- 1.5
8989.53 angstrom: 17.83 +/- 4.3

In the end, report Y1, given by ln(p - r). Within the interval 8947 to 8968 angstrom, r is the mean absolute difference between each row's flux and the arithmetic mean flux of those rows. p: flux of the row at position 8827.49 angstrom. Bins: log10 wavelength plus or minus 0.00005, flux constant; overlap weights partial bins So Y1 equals 2.94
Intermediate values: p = 19.79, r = 0.8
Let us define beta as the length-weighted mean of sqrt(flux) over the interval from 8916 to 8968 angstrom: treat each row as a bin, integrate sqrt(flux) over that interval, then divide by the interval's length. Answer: 4.07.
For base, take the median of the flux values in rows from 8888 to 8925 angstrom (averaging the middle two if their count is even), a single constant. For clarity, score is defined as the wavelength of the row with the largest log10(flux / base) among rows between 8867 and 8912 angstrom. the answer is 8905.06 angstrom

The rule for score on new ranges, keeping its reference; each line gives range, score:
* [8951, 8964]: 8956.47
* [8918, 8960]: 8921.48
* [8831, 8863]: 8851.91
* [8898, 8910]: 8905.06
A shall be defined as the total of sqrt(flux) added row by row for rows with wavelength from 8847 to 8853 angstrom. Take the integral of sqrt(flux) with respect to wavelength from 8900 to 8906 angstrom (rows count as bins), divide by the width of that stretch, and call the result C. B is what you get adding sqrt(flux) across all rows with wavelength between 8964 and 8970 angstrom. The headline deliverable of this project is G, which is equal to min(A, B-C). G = 8.2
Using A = 12.3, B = 12.2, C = 3.99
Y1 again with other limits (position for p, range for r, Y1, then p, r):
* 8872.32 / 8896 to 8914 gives 2.72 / 16.64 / 1.4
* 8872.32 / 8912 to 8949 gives 2.73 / 16.64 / 1.3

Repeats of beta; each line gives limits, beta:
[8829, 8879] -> 3.95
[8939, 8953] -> 4.00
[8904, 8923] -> 4.27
